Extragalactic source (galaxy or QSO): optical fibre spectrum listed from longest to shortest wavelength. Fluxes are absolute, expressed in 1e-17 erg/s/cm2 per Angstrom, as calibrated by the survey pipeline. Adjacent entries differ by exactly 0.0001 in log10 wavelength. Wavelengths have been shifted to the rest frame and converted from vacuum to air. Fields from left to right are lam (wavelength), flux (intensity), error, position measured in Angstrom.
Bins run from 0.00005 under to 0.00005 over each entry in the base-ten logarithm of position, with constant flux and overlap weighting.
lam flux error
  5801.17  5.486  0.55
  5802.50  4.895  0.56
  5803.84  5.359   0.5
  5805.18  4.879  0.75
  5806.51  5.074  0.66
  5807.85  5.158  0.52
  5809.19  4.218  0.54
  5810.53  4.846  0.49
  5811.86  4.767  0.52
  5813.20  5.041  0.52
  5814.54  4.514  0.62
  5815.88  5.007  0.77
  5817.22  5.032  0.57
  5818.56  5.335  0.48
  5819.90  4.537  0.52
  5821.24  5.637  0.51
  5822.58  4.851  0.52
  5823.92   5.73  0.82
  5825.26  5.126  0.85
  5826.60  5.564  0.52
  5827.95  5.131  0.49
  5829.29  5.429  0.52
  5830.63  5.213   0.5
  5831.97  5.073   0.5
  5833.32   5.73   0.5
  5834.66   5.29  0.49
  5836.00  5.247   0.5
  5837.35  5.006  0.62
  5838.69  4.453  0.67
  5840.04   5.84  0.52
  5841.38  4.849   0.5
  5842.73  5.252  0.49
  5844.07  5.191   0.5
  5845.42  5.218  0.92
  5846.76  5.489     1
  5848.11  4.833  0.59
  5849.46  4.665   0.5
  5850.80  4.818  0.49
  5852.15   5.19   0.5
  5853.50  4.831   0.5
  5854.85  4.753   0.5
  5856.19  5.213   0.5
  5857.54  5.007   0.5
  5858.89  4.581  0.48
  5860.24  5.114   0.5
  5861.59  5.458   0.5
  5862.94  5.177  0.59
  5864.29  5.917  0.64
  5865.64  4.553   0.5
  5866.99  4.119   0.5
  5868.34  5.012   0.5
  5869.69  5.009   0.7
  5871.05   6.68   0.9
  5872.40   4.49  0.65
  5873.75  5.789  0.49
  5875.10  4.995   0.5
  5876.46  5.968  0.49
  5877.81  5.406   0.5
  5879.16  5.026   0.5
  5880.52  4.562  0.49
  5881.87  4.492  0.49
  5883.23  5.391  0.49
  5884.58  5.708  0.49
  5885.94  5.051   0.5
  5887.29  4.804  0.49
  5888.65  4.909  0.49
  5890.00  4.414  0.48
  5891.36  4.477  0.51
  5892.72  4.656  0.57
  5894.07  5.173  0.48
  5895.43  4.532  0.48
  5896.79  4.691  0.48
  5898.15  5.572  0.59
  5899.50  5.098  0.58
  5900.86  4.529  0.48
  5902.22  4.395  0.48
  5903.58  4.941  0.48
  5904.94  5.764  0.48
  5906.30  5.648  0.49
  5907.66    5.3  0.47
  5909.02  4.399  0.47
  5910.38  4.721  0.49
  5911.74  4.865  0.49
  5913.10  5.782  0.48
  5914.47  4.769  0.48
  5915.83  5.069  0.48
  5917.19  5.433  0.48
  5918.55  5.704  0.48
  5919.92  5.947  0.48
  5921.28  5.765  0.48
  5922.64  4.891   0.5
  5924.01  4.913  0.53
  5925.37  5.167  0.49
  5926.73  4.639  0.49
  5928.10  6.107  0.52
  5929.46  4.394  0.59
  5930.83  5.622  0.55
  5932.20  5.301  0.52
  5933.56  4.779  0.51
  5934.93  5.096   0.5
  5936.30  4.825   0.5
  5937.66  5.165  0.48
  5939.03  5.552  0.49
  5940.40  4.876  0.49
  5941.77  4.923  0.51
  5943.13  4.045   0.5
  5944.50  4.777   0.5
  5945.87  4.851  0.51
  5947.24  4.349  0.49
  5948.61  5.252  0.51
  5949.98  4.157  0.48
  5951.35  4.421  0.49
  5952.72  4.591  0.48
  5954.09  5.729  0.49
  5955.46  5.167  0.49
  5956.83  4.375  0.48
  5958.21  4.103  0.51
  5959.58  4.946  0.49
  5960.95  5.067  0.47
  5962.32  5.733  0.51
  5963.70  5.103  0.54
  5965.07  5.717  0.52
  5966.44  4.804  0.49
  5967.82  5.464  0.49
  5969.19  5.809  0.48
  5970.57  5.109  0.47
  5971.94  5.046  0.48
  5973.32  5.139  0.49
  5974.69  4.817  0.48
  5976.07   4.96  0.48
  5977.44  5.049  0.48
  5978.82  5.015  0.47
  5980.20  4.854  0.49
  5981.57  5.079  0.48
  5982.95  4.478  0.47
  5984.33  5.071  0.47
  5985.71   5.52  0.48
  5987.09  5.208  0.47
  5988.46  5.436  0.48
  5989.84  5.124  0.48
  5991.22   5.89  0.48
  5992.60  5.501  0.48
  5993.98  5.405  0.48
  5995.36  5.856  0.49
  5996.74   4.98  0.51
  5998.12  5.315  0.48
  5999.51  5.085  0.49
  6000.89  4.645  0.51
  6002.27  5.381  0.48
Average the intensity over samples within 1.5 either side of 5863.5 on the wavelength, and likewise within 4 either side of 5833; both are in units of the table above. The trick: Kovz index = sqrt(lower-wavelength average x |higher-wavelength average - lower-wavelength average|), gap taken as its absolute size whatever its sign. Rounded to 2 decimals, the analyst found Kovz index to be 1.07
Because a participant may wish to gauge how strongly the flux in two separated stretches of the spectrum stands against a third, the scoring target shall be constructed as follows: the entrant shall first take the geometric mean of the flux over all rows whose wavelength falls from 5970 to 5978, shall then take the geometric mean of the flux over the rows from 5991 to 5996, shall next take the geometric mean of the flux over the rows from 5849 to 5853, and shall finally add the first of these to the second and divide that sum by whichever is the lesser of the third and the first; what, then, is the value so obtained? 2.19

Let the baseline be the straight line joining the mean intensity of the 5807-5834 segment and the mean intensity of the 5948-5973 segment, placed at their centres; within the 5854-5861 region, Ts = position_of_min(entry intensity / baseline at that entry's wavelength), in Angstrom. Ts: 5858.89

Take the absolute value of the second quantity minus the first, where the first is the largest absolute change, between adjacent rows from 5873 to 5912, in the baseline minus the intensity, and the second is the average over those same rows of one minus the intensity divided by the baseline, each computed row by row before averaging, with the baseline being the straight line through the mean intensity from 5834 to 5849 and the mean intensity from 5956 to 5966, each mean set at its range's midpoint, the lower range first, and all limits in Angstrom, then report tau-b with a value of 1.0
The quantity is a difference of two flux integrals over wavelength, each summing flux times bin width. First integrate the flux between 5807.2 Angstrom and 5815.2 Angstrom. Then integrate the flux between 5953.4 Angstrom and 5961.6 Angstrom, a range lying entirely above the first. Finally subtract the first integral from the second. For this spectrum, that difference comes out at 2.1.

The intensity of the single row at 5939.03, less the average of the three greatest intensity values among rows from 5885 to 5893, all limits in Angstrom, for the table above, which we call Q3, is 0.6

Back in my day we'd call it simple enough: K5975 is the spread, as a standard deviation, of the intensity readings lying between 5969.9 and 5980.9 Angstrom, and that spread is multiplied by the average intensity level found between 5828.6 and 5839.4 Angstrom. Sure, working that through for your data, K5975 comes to 0.6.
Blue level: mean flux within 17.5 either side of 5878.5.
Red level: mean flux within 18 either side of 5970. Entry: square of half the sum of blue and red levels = 25.7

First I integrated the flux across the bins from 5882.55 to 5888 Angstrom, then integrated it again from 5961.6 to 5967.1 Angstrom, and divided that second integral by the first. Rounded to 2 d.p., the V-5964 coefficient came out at 1.03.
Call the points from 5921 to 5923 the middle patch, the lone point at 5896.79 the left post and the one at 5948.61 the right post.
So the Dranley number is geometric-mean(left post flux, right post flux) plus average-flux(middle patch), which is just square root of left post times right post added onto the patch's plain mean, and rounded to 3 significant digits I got 10.3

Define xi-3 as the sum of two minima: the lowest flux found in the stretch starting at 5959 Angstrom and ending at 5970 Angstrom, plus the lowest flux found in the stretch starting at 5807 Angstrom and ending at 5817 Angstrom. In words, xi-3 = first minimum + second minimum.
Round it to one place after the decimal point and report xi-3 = 9.0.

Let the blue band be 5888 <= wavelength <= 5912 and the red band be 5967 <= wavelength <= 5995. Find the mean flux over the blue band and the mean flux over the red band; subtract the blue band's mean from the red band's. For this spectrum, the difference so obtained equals 0.31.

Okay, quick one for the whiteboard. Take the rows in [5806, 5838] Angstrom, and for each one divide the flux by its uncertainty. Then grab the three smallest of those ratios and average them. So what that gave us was 6.5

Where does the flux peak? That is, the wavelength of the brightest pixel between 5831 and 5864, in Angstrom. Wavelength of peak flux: 5840.04 Angstrom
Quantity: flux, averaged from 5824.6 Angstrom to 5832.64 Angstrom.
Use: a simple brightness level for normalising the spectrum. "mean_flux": 5.26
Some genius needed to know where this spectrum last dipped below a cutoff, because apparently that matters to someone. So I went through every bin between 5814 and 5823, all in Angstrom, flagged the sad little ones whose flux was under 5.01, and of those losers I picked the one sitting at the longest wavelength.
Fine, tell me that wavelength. 5822.58 Angstrom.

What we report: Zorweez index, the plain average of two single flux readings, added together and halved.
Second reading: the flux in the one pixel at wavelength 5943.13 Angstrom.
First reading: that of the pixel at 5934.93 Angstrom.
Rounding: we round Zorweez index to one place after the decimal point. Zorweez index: 4.6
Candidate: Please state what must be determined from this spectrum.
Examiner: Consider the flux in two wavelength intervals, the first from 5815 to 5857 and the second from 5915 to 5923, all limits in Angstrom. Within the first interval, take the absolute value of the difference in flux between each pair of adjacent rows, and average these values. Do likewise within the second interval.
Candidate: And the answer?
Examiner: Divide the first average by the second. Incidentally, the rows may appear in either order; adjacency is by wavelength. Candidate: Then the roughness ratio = 1.15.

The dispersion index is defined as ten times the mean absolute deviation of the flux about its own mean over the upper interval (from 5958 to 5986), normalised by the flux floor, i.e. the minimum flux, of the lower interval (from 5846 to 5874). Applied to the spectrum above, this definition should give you 0.67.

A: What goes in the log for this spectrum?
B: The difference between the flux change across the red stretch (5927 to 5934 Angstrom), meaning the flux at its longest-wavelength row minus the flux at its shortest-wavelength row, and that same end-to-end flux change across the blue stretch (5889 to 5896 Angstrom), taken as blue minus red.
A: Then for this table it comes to 1.4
